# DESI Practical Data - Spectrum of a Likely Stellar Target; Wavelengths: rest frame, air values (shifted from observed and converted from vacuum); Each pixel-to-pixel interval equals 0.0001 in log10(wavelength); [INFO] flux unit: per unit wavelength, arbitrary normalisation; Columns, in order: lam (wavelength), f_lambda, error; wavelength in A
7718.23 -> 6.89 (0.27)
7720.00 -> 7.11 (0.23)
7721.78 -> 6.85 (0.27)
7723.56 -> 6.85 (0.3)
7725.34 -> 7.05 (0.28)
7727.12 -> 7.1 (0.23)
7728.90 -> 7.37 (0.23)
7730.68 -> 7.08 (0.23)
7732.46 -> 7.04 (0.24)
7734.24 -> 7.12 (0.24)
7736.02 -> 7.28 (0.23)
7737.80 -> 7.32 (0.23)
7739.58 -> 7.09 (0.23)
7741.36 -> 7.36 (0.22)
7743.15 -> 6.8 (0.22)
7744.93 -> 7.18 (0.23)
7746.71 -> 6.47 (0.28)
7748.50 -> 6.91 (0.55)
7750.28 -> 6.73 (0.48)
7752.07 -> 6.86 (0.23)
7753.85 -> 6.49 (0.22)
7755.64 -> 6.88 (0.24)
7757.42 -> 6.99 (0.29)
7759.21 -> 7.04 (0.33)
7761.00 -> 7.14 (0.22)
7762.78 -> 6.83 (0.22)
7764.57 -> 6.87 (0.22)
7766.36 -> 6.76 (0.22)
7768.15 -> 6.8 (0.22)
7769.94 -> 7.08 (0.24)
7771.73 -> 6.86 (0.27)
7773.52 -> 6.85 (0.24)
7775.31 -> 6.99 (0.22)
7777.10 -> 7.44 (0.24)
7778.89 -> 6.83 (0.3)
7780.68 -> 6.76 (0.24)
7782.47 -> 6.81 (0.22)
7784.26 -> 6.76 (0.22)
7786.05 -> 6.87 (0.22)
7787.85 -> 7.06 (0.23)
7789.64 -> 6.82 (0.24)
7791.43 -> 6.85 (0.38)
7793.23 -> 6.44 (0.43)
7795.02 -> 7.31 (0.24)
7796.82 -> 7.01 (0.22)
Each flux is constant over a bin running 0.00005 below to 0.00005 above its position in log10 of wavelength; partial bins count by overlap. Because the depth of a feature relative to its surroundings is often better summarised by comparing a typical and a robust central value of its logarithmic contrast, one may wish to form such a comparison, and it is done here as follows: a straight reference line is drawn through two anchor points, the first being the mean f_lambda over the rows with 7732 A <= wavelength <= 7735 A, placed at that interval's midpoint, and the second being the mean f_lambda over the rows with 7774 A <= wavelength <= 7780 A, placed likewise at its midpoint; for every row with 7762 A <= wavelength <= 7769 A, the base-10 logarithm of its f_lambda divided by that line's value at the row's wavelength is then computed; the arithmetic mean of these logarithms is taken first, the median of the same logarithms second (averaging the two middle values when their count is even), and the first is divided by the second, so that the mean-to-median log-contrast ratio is 1.00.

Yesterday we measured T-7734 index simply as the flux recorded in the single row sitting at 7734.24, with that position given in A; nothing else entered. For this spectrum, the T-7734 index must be 7.12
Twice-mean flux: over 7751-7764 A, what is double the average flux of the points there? 13.8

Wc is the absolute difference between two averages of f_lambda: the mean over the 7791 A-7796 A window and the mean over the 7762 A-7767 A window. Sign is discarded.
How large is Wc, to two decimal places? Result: 0.05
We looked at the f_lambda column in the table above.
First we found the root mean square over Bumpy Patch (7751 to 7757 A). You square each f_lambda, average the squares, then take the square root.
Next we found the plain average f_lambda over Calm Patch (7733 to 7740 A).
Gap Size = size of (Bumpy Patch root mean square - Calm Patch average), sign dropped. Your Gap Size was 0.46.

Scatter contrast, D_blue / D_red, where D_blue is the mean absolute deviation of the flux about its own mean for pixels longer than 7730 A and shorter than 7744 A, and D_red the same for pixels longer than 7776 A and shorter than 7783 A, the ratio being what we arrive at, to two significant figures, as 0.57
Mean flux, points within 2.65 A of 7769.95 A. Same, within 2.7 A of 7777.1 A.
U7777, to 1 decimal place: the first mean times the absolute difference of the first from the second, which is 1.2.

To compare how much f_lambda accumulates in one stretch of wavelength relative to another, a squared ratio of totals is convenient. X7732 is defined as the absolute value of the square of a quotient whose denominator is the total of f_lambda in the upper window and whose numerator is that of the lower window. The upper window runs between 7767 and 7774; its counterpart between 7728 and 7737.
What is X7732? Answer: 1.7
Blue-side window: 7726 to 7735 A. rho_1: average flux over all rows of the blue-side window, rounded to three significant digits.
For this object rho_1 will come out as 7.14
